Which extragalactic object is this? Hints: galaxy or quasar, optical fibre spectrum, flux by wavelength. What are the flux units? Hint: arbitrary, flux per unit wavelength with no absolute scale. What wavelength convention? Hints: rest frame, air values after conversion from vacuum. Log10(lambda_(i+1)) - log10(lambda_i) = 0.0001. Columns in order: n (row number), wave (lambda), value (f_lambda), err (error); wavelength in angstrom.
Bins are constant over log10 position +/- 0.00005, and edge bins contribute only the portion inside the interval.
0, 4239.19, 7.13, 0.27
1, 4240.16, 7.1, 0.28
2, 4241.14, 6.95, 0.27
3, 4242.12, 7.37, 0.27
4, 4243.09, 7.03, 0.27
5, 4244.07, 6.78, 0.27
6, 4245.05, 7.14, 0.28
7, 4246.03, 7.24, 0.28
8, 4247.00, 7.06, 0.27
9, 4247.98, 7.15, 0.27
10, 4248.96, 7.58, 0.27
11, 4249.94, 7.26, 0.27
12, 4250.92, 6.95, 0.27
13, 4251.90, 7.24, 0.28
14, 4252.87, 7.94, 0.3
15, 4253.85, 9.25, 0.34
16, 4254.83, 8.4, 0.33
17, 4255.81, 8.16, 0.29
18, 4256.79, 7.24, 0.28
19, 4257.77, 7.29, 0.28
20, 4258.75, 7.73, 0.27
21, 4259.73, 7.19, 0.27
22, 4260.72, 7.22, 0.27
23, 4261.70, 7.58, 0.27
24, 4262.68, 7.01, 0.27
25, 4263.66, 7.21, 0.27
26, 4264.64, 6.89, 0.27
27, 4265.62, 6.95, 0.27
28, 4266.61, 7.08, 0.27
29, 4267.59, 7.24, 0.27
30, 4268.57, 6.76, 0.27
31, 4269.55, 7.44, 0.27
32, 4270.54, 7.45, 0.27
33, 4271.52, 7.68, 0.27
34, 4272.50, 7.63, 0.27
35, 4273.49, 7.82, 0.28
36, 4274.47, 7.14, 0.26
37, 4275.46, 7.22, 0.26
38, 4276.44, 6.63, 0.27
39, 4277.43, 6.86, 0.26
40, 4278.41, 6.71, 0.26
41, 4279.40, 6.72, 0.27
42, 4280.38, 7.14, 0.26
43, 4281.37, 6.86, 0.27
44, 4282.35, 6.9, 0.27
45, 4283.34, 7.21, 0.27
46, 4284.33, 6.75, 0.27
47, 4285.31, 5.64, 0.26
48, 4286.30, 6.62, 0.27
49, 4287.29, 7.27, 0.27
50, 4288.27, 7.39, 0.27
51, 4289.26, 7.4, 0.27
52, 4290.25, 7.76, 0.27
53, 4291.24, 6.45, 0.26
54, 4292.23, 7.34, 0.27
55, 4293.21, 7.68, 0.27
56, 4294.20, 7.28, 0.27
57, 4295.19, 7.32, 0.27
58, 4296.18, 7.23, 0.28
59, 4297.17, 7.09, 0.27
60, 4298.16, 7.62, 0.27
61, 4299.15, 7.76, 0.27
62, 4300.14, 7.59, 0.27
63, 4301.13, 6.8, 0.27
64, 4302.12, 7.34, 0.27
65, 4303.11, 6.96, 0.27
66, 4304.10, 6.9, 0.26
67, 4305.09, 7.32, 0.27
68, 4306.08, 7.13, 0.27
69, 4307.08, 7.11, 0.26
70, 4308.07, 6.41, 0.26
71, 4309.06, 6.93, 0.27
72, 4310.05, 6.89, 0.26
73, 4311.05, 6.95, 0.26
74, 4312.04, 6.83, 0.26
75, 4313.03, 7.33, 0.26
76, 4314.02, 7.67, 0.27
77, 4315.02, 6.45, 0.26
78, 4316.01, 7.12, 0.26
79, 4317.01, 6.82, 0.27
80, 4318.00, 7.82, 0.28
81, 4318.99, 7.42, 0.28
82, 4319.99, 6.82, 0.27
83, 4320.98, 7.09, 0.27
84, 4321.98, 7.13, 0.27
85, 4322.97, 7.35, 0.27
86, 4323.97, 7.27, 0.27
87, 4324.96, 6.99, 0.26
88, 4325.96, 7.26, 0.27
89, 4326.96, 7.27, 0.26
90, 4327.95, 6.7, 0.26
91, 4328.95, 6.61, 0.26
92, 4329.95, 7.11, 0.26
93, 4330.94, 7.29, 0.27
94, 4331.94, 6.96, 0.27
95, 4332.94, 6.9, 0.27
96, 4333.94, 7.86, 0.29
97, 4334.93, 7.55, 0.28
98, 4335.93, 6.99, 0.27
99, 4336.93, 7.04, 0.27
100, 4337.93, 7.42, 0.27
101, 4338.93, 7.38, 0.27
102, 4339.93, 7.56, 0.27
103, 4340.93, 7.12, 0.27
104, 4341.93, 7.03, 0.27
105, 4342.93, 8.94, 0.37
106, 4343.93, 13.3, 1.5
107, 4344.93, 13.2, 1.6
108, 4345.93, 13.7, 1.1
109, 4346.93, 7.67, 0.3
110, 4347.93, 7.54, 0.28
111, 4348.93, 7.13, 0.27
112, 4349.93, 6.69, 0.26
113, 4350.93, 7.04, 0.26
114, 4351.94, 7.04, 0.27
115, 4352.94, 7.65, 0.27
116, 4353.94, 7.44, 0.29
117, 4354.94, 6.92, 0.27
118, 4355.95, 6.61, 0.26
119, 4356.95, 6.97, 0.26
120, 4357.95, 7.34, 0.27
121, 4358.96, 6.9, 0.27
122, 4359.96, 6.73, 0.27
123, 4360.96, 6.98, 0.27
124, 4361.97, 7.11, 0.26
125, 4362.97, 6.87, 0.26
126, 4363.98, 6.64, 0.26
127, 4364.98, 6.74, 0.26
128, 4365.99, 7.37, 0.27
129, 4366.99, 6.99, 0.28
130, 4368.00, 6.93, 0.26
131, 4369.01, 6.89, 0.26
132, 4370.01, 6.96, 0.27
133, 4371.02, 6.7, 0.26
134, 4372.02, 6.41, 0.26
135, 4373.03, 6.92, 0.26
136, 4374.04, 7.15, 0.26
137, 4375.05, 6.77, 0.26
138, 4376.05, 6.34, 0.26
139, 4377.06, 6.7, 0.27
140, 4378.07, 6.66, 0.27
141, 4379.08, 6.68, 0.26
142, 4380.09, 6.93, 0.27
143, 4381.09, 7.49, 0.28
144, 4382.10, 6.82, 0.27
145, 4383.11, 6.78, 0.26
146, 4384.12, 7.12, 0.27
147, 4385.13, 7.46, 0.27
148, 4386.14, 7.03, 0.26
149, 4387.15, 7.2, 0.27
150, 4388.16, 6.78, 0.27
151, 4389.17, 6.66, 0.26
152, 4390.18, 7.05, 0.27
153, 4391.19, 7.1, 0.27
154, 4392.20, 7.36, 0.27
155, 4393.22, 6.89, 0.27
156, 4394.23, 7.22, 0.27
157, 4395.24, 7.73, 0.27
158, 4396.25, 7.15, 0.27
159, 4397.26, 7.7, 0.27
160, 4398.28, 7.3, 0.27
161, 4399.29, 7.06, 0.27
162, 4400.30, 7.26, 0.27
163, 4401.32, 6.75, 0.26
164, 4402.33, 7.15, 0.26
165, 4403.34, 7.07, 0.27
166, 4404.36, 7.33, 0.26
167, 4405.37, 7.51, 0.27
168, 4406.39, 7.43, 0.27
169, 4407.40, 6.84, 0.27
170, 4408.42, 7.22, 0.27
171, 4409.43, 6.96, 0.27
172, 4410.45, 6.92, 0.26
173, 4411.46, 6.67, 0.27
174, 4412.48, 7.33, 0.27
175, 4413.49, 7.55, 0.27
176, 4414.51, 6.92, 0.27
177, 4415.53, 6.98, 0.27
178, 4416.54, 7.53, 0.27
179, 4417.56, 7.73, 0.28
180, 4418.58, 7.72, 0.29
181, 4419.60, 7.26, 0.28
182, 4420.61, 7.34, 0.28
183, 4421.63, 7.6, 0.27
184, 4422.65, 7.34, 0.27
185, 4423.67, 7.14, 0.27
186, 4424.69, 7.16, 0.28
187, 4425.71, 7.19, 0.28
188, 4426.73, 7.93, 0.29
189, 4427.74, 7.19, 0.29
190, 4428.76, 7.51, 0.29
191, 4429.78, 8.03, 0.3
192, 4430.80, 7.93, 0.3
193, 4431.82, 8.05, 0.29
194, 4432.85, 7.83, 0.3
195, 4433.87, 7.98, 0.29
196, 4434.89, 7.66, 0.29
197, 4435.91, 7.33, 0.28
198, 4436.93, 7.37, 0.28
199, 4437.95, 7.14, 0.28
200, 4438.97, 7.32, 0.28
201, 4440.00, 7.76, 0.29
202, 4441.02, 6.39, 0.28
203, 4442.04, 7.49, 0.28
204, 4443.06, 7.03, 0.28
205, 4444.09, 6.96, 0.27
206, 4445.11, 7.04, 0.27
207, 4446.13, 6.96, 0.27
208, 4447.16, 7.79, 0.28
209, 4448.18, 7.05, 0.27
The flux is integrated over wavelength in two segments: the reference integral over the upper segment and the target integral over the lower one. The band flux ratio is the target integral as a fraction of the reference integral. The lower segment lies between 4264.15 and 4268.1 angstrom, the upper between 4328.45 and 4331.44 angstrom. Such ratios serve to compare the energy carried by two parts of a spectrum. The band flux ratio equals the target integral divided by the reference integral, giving 1.3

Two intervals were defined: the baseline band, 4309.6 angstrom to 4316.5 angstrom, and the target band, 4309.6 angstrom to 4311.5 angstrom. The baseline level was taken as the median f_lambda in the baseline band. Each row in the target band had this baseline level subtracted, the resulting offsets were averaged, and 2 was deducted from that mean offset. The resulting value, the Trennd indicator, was -2.03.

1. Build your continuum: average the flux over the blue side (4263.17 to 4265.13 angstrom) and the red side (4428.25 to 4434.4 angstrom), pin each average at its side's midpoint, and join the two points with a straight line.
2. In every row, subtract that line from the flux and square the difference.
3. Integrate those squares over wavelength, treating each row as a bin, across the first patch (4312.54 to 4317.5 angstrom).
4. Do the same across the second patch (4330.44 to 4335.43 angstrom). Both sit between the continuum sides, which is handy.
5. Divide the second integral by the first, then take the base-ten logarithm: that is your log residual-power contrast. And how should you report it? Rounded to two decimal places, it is -0.23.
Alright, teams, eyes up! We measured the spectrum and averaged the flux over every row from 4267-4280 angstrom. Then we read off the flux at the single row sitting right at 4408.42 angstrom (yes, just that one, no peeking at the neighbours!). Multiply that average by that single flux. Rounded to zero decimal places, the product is 52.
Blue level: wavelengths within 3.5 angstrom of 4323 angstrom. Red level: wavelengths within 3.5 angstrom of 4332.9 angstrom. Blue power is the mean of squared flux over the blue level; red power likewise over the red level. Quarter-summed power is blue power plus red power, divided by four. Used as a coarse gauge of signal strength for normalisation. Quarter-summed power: 25.8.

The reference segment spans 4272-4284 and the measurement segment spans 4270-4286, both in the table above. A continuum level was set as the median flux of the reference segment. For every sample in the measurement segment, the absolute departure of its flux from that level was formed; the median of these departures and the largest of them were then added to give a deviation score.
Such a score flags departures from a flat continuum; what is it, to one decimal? 1.7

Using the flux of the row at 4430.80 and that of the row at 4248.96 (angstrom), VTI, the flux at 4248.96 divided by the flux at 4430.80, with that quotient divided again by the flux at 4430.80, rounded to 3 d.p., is 0.121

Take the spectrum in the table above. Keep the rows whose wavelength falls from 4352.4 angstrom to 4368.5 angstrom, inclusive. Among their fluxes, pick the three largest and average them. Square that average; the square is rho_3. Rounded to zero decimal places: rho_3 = 56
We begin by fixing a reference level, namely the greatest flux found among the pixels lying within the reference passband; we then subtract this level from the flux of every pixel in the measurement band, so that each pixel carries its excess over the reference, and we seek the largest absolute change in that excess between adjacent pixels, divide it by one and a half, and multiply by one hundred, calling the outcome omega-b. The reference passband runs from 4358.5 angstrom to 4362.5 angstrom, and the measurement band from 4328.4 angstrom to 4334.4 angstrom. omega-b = 64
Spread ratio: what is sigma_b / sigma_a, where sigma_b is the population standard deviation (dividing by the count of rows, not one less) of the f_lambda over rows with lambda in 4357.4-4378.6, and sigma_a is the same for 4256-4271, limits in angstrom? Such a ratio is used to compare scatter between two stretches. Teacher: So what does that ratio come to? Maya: 1.0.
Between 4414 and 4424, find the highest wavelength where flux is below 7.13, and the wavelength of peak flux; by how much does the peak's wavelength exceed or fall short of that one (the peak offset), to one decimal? 2.0 angstrom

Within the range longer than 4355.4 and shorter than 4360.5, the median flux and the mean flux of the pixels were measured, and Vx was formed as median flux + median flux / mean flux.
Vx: 7.90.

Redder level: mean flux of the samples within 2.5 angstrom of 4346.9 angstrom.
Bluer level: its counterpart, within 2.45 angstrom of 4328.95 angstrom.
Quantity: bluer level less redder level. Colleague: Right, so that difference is -2.9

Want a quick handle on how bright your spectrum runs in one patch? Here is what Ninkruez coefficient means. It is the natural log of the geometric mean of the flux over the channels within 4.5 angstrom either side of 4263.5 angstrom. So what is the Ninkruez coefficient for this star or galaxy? 1.97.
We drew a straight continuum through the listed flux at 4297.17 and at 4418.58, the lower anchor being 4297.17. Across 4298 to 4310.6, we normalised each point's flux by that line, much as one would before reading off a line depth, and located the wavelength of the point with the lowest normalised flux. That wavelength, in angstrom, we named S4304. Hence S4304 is 4308.07 angstrom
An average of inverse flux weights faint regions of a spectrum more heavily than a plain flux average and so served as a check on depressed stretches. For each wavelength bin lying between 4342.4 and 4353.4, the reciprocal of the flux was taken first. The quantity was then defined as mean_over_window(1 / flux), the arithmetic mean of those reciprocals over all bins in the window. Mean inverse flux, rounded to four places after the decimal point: 0.1185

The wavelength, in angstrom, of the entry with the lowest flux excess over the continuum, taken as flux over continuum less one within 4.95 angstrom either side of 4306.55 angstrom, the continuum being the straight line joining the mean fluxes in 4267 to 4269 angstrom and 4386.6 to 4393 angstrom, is 4308.07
